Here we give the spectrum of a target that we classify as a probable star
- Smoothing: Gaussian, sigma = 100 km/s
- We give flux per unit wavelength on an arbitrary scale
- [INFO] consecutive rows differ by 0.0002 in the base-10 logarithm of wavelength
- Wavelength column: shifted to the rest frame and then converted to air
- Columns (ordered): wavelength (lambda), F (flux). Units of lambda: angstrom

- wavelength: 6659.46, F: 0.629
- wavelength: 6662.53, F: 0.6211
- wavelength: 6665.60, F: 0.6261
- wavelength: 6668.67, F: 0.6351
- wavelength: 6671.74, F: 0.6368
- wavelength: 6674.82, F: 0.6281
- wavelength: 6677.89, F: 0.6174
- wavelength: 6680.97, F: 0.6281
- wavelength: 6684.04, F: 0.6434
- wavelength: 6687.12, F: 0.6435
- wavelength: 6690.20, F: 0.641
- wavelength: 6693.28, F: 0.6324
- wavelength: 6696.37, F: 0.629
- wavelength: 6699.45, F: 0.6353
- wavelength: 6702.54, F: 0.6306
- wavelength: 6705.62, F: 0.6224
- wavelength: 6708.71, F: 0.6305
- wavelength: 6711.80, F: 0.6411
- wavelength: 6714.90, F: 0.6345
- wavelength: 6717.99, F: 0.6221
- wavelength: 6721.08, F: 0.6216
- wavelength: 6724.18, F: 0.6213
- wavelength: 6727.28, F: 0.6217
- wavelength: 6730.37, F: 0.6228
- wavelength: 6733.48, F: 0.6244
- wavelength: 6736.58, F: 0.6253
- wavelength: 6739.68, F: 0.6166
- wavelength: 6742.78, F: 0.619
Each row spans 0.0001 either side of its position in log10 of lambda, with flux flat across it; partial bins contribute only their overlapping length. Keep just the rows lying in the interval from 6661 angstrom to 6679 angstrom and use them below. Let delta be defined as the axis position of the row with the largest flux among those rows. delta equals 6671.74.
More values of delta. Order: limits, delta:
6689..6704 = 6690.20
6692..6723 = 6711.80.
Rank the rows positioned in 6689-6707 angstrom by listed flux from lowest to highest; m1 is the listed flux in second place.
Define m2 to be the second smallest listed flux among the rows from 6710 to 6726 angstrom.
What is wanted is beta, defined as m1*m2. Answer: 0.391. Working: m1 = 0.629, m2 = 0.6216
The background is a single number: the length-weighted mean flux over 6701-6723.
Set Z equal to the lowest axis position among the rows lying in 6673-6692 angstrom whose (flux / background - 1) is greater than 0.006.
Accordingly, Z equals 6684.04 angstrom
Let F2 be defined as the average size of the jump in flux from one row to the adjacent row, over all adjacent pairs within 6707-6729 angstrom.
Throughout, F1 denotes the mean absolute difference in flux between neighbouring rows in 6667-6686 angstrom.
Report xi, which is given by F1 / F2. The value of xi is 1.8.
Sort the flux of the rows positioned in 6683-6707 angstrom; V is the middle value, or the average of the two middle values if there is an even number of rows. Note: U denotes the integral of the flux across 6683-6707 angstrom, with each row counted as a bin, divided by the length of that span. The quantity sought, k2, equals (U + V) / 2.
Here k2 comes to 0.6342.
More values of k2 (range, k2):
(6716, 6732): 0.6220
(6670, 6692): 0.6355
